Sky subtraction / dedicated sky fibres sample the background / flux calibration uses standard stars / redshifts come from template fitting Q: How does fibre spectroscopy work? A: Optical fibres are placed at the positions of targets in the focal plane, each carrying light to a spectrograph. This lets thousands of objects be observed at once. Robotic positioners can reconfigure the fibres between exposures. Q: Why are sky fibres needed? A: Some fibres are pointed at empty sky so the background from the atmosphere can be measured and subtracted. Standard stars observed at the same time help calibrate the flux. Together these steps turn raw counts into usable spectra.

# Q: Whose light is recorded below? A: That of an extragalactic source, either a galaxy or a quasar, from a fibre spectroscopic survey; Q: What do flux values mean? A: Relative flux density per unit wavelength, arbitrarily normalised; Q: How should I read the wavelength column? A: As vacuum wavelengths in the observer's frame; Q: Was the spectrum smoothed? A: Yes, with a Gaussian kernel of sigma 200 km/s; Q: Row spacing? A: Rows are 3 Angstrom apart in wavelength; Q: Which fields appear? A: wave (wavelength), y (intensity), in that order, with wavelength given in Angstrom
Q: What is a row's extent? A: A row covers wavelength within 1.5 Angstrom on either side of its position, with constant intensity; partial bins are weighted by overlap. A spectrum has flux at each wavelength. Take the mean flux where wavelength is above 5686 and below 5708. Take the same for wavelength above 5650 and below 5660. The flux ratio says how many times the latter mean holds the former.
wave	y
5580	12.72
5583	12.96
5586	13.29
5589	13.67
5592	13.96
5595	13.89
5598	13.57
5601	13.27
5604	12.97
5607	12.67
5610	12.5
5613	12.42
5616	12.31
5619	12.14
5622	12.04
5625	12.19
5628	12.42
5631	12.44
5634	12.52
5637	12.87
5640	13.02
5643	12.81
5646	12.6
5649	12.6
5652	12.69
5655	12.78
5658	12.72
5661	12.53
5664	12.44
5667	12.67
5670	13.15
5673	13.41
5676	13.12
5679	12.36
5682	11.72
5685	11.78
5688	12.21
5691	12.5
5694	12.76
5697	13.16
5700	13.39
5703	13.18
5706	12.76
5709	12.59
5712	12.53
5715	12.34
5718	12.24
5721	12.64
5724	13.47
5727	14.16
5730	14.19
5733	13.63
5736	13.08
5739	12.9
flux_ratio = 0.99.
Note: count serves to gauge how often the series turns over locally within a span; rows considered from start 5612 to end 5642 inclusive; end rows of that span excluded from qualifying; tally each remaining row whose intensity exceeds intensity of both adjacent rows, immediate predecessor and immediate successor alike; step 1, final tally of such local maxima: 0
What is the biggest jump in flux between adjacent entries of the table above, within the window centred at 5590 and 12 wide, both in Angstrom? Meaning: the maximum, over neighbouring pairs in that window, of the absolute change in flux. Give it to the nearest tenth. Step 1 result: 0.4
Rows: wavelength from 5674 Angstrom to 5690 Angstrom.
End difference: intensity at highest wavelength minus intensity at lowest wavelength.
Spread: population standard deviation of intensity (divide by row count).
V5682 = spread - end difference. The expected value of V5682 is 1.4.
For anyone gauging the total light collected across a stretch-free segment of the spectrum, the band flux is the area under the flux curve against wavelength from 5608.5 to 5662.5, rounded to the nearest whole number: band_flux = 677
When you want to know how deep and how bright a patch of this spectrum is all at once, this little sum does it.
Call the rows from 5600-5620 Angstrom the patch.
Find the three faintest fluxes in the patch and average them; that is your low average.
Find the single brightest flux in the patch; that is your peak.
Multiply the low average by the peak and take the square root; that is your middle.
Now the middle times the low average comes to 157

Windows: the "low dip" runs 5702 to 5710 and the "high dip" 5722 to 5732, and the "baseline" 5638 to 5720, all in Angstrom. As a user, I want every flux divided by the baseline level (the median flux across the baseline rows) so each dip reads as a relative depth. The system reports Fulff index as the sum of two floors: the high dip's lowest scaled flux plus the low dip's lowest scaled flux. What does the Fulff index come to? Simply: 2.06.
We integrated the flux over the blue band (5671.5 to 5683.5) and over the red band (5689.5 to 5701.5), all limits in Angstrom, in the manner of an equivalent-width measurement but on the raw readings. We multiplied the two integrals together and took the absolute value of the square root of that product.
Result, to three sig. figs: 154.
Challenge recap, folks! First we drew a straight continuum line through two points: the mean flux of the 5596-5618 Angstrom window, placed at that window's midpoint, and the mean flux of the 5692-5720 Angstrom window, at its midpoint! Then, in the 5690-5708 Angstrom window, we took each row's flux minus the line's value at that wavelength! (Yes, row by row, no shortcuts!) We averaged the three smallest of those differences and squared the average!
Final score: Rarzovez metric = 0.01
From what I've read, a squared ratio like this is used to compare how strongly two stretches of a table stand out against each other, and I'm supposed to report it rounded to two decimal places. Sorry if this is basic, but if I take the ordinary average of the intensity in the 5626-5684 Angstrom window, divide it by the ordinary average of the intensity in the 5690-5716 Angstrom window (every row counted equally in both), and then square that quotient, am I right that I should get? 0.98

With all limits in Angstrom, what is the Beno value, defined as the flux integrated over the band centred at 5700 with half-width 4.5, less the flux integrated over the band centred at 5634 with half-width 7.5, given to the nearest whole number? -71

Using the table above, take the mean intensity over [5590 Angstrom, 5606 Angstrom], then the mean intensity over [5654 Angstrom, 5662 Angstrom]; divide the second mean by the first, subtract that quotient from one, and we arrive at 0.06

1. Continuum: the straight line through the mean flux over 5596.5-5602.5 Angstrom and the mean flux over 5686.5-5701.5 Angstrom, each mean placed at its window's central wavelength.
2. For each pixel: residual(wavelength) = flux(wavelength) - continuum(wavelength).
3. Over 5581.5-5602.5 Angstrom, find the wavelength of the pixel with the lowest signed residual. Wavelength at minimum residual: 5583 Angstrom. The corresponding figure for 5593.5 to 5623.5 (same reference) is 5622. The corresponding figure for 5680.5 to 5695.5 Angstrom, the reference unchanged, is 5682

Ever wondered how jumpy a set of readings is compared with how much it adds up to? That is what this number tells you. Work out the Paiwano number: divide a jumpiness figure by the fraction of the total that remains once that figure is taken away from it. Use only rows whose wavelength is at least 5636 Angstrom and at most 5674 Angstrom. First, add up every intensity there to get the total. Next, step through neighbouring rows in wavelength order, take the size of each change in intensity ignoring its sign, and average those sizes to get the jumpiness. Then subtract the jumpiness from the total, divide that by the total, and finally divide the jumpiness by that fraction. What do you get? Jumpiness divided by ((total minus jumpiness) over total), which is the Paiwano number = 0.17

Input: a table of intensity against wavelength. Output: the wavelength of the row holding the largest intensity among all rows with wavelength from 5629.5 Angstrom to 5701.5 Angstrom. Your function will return 5673 Angstrom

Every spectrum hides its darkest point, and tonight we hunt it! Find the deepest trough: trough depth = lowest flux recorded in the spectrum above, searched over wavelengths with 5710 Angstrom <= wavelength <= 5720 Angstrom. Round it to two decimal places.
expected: 12.24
